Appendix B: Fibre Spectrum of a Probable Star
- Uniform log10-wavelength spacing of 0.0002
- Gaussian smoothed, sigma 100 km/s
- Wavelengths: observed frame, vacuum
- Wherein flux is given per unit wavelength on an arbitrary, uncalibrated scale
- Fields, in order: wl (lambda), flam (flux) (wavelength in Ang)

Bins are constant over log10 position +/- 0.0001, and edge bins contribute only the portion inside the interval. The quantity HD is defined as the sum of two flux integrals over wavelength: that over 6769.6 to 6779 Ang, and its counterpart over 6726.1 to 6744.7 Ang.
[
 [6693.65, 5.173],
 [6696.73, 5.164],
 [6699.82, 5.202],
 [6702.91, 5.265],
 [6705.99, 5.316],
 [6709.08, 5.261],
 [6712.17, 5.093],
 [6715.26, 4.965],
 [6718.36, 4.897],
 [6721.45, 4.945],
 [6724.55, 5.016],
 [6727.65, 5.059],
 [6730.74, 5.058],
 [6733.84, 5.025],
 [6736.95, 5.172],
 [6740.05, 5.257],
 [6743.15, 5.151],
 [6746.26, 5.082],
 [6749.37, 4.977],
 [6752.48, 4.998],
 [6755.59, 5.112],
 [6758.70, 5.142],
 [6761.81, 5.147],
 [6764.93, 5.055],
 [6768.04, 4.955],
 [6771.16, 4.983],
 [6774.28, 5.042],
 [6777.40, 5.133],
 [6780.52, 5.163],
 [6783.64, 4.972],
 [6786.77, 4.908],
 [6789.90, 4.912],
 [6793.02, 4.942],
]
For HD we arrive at 143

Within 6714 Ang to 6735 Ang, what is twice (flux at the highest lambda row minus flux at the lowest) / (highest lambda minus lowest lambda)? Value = 0.006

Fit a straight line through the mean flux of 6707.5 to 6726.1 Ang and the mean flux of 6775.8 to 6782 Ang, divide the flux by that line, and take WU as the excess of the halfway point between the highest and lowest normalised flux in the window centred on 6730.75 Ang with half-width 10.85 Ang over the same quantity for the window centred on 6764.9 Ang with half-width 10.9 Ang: 0.02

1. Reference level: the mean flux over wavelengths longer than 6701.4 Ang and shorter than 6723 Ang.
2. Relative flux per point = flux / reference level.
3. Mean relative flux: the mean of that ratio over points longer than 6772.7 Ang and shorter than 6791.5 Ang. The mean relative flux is 0.983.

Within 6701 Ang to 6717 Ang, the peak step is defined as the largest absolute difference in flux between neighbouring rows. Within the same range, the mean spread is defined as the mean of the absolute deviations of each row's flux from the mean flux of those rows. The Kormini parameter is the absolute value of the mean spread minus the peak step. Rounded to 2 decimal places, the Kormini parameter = 0.05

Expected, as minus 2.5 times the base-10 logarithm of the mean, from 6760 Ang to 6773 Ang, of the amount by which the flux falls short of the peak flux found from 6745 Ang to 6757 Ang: 2.8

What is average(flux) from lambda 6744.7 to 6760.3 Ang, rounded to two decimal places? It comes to 5.06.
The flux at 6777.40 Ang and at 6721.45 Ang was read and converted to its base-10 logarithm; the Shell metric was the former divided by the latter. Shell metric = 1.02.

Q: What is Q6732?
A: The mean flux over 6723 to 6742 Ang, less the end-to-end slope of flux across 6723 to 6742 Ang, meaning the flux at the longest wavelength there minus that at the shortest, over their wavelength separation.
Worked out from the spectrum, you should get 5.08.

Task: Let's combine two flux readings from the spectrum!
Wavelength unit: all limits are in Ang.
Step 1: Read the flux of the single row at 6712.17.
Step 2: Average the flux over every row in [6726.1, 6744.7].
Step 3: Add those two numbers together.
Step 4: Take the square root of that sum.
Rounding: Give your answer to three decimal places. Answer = 3.196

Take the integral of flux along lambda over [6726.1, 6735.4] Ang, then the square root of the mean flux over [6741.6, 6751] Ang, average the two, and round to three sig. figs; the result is 24.6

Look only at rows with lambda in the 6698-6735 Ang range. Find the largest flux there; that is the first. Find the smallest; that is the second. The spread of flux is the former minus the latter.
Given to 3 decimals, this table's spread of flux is 0.419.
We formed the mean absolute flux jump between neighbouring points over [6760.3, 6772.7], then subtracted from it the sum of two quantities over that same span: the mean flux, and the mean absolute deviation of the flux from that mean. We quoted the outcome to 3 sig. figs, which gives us -5.03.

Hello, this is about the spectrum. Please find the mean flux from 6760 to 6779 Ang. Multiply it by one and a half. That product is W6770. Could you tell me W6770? 7.58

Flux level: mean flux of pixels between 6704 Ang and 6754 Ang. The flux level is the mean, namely 5.08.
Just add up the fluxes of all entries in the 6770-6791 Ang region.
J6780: 35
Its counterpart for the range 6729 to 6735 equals 10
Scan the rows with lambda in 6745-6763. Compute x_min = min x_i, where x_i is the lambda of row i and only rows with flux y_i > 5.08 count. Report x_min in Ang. 6746.26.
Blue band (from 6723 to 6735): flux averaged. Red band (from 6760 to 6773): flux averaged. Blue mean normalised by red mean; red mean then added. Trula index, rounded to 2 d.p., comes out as 6.04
